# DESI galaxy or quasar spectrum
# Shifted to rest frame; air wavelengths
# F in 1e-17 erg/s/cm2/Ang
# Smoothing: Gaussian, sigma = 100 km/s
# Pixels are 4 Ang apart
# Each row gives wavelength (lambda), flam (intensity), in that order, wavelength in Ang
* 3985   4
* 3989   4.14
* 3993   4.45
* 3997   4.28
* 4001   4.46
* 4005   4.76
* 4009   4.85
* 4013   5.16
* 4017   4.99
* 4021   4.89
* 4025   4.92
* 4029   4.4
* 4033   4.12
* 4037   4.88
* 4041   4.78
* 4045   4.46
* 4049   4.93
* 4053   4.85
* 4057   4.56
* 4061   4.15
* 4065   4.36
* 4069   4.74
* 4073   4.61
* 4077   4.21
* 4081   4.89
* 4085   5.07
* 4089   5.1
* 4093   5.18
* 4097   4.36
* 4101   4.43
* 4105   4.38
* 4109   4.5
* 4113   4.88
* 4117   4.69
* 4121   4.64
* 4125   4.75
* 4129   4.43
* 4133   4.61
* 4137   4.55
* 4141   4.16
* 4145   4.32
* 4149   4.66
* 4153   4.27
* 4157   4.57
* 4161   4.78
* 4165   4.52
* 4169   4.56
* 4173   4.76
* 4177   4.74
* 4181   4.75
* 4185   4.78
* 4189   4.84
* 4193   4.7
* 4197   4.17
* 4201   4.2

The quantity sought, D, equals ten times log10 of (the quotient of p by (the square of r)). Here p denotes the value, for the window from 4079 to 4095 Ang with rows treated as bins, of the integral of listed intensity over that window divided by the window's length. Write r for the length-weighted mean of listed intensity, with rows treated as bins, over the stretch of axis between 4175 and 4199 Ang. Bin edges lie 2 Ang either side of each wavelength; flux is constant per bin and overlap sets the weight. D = -6.3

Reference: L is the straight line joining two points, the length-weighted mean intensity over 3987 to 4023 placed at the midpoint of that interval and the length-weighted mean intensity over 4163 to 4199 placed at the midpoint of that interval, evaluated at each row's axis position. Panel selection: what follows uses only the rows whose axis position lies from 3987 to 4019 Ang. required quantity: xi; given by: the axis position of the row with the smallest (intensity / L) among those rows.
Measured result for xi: 3989 Ang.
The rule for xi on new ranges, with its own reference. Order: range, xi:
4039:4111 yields 4061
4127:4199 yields 4141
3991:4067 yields 4033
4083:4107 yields 4097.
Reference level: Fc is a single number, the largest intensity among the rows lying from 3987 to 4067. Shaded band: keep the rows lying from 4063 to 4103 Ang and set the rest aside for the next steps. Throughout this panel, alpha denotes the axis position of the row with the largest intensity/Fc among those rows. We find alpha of 4093 Ang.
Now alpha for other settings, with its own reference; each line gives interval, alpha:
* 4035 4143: 4093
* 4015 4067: 4017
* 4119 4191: 4189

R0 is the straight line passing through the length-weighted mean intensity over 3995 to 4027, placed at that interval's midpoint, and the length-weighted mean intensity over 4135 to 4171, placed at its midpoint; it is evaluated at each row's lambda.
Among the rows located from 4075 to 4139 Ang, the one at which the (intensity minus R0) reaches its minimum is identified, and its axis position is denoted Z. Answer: 4077 Ang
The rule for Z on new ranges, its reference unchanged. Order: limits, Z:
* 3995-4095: 4033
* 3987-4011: 3989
